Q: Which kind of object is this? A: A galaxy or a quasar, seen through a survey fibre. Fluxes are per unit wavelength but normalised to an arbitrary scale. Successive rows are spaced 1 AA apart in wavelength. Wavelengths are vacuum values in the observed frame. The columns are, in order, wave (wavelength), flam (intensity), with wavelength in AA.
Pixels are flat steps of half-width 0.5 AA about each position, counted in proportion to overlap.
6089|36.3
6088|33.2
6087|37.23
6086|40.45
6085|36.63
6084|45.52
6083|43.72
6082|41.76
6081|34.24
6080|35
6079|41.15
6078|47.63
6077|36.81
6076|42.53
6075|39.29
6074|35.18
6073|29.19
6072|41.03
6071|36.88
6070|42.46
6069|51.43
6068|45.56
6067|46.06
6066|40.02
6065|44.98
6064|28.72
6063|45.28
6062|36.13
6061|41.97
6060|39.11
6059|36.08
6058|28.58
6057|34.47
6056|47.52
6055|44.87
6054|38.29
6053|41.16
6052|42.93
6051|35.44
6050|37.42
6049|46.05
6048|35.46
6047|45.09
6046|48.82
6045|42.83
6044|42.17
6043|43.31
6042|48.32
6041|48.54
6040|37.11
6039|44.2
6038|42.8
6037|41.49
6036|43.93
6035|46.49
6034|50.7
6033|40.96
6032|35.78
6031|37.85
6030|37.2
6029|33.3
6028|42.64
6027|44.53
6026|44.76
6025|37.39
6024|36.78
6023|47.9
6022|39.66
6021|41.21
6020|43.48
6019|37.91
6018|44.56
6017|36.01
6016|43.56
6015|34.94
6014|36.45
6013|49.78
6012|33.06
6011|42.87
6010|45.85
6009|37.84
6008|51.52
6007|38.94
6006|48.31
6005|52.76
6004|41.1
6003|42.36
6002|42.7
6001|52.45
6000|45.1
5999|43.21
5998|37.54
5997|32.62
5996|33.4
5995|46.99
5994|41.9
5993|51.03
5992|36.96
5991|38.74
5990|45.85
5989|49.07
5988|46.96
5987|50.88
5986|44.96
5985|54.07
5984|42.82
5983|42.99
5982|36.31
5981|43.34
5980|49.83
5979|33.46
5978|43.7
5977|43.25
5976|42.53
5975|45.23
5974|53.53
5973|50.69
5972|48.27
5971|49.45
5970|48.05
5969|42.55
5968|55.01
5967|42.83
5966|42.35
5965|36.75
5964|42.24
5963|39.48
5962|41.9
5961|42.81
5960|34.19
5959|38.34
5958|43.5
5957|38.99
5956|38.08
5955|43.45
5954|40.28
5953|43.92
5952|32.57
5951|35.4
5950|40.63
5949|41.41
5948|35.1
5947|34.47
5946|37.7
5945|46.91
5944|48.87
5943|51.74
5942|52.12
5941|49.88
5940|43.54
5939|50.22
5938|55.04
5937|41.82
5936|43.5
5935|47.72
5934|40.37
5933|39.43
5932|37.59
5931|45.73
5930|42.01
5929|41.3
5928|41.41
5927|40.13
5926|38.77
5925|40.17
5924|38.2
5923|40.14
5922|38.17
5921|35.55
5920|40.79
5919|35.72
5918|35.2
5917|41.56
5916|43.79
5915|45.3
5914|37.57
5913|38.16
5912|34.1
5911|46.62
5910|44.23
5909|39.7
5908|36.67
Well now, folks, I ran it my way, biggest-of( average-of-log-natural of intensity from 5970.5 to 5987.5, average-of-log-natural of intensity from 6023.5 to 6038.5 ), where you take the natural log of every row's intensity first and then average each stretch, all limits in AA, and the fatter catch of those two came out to 3.81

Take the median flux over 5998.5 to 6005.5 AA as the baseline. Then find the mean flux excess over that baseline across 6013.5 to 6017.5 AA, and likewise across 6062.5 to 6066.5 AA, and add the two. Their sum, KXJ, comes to -8.9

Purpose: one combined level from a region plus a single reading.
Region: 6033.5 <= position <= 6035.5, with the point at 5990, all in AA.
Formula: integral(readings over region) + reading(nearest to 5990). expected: 143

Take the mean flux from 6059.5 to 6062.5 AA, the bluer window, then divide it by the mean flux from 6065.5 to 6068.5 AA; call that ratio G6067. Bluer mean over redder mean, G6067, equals 0.89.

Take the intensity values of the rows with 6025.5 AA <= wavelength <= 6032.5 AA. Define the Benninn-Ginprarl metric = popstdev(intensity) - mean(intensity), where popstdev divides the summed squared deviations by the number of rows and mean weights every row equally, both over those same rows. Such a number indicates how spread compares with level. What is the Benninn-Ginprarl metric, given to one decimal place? -35.2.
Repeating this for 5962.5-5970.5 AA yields -38.4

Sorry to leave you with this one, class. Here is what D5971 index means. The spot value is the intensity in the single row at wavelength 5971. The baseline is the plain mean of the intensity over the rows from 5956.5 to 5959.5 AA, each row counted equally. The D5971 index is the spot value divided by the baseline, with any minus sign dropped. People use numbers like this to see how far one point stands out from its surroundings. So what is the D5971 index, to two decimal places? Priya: 1.23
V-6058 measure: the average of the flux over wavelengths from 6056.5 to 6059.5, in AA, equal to 33.0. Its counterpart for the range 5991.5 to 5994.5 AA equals 43.3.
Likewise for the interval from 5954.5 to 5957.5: 40.2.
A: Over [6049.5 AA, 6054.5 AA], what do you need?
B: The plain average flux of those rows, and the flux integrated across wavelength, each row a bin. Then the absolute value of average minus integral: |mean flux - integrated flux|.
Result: 156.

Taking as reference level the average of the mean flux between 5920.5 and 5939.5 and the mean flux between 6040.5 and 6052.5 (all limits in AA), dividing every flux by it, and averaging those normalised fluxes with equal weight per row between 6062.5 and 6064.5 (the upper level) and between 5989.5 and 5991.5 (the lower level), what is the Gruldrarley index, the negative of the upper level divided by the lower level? -0.87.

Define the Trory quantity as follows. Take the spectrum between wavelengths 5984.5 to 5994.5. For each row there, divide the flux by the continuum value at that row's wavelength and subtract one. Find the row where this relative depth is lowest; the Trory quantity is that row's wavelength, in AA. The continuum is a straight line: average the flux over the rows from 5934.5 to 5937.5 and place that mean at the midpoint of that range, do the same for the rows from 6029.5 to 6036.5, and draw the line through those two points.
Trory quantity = 5992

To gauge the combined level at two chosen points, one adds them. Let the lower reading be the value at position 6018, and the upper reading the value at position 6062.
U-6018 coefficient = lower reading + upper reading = 81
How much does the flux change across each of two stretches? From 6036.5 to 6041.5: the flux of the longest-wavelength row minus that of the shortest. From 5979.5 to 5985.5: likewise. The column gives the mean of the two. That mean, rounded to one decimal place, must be 5.6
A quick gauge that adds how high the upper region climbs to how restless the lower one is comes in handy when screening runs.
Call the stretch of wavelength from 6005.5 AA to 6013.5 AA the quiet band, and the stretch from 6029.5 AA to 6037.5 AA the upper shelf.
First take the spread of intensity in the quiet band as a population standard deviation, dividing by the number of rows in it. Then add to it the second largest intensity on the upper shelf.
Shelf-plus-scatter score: 53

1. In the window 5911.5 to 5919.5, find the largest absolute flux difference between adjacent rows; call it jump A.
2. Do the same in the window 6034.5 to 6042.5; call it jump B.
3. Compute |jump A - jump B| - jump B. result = -7.7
